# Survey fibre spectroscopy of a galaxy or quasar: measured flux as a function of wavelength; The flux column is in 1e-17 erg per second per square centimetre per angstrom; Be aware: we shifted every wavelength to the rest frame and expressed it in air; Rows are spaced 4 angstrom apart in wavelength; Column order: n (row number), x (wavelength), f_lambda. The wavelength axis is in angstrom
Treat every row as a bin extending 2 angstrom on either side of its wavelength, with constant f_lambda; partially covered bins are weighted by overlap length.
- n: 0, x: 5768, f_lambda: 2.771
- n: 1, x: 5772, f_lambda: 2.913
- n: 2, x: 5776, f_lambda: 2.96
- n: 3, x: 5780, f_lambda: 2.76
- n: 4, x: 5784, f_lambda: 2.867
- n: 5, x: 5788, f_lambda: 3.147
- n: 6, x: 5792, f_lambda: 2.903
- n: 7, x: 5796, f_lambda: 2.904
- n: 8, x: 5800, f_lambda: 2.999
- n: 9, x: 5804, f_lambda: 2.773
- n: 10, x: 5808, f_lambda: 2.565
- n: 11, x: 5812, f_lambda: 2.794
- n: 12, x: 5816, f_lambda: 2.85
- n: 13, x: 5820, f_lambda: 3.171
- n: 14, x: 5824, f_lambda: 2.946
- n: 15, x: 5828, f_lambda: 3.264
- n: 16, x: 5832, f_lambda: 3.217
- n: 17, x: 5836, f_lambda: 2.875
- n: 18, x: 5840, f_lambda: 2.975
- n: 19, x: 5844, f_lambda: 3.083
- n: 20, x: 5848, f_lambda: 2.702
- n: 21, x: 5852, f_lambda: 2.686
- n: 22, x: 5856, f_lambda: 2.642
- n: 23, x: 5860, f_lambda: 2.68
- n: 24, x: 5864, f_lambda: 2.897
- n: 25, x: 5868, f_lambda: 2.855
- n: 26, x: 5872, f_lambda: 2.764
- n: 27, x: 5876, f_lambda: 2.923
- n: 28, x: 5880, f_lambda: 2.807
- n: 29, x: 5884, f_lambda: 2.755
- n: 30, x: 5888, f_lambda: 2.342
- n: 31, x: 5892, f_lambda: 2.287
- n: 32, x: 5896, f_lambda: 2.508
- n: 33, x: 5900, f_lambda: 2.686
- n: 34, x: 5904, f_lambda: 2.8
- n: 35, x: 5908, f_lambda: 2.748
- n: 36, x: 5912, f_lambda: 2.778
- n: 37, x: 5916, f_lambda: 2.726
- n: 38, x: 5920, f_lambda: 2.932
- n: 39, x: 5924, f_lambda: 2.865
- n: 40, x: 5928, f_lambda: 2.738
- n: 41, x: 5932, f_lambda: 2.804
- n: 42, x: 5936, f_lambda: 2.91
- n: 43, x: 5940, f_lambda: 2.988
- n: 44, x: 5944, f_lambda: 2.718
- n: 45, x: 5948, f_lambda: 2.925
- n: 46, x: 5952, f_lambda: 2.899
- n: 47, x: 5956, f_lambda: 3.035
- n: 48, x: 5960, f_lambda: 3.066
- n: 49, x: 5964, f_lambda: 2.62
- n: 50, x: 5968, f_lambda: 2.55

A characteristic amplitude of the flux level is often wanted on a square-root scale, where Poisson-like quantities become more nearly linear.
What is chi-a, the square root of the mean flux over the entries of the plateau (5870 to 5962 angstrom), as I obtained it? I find 1.67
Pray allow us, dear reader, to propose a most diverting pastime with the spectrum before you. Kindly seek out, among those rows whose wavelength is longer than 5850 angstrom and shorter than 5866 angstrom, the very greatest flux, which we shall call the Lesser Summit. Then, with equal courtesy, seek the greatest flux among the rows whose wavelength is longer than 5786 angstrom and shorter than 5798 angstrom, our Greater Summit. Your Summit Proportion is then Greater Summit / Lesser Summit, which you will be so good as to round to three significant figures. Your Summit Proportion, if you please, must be 1.09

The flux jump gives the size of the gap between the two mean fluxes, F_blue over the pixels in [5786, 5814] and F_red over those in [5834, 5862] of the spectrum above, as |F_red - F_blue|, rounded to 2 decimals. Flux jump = 0.06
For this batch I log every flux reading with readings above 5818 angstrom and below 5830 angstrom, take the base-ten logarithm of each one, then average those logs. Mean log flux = 0.495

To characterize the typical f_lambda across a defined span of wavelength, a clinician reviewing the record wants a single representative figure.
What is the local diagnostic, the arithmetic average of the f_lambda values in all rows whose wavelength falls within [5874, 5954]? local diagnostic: 2.76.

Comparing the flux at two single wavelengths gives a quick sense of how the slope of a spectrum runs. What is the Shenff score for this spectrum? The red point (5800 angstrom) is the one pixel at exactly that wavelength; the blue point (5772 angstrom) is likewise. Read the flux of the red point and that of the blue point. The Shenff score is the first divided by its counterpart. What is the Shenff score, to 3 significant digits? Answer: 1.03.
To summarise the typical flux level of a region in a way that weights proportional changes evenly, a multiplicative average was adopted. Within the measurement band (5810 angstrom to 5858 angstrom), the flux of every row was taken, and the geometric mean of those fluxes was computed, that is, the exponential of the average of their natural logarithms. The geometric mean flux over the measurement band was 2.93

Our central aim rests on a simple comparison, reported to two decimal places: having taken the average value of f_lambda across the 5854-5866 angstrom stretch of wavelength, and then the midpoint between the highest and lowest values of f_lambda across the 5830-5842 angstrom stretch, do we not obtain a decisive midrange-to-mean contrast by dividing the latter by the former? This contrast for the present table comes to 1.11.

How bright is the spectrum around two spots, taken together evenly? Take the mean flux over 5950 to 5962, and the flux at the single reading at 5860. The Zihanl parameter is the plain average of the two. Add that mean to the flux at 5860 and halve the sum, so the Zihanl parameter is 2.84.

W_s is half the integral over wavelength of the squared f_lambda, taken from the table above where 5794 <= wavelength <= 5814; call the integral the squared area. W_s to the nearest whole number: 79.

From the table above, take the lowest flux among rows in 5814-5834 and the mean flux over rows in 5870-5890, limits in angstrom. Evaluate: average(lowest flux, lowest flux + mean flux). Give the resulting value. 4.21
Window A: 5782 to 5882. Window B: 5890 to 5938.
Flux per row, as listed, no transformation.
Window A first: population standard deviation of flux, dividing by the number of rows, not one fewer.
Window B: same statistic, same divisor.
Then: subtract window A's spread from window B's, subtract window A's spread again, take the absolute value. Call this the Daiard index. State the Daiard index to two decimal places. 0.18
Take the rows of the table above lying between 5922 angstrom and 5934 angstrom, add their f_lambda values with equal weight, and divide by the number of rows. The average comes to 2.80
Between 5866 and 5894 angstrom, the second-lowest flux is 2.342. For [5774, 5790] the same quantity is 2.867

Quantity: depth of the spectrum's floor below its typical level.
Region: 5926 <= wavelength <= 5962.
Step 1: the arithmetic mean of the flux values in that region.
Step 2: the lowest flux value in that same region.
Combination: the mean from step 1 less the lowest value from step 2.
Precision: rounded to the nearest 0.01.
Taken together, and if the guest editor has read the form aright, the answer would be 0.18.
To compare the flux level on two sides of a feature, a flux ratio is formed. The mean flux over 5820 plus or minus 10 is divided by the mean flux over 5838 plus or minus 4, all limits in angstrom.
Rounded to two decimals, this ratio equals 1.03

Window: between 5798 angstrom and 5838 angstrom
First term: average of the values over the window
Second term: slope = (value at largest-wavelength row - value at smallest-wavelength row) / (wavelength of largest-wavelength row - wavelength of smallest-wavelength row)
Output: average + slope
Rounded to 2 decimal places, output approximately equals 2.94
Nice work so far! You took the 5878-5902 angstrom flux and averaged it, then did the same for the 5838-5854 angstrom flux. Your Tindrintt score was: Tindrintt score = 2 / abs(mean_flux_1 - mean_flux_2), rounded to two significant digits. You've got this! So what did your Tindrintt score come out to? 6.7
